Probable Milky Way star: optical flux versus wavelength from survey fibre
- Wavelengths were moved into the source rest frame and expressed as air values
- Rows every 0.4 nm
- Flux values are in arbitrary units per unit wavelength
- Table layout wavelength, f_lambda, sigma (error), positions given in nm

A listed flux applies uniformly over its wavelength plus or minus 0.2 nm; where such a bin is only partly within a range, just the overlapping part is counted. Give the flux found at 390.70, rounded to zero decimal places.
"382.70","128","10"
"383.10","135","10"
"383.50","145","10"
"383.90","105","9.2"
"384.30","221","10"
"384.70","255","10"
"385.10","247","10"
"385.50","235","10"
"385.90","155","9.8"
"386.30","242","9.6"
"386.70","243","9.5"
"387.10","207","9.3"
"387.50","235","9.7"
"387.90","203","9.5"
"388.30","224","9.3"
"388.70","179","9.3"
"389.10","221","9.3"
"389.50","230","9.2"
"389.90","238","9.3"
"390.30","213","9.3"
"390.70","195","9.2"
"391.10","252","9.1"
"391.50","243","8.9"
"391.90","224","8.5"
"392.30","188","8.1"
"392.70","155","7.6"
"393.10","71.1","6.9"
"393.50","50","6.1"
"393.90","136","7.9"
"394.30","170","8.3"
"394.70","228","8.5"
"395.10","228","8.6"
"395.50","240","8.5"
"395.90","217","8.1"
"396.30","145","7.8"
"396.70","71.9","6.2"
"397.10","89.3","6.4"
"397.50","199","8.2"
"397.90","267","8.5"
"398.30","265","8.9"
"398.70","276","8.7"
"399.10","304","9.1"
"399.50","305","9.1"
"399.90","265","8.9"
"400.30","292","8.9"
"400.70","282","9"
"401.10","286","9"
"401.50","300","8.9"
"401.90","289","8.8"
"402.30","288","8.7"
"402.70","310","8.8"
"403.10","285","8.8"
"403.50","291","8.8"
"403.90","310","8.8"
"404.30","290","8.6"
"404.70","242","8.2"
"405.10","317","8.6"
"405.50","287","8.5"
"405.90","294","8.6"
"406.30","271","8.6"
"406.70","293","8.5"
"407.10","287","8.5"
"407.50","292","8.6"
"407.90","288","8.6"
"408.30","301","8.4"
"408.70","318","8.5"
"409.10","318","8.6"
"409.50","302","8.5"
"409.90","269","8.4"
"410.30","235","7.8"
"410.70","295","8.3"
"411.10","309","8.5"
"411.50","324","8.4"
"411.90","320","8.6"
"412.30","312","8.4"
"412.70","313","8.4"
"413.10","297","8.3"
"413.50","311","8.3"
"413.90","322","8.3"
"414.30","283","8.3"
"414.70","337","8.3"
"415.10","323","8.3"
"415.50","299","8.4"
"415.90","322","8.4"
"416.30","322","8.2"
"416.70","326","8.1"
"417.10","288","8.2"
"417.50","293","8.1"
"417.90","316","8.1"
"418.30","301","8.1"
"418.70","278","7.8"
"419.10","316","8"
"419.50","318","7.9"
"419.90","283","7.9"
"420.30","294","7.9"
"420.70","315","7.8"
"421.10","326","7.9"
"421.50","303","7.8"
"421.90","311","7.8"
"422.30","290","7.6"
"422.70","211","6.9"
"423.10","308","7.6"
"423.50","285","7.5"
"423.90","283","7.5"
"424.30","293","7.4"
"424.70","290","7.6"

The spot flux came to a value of 195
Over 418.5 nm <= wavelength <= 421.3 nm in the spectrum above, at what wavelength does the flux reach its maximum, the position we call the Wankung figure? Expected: 421.10 nm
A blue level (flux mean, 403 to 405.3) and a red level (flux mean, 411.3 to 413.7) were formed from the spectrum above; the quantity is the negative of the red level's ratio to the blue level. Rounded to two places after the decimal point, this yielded -1.08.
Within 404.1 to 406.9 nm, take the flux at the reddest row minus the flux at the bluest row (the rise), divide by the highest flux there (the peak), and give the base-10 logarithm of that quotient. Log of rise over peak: -2.0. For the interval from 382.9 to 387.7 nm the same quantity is -0.4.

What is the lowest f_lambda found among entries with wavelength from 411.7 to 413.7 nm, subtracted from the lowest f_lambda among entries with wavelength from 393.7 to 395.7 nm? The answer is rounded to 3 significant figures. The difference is -161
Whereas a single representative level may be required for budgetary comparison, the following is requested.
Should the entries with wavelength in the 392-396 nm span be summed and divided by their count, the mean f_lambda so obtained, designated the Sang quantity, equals 168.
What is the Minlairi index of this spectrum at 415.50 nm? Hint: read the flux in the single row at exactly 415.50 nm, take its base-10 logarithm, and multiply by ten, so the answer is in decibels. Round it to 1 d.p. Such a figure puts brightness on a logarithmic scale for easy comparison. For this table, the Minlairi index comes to 24.8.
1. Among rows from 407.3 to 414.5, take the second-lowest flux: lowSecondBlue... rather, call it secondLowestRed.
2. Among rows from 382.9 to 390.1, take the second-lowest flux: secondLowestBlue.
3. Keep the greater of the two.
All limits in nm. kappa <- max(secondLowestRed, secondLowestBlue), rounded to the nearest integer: 269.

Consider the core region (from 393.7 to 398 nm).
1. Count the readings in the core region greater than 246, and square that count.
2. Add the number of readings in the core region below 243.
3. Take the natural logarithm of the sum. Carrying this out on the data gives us 2.4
